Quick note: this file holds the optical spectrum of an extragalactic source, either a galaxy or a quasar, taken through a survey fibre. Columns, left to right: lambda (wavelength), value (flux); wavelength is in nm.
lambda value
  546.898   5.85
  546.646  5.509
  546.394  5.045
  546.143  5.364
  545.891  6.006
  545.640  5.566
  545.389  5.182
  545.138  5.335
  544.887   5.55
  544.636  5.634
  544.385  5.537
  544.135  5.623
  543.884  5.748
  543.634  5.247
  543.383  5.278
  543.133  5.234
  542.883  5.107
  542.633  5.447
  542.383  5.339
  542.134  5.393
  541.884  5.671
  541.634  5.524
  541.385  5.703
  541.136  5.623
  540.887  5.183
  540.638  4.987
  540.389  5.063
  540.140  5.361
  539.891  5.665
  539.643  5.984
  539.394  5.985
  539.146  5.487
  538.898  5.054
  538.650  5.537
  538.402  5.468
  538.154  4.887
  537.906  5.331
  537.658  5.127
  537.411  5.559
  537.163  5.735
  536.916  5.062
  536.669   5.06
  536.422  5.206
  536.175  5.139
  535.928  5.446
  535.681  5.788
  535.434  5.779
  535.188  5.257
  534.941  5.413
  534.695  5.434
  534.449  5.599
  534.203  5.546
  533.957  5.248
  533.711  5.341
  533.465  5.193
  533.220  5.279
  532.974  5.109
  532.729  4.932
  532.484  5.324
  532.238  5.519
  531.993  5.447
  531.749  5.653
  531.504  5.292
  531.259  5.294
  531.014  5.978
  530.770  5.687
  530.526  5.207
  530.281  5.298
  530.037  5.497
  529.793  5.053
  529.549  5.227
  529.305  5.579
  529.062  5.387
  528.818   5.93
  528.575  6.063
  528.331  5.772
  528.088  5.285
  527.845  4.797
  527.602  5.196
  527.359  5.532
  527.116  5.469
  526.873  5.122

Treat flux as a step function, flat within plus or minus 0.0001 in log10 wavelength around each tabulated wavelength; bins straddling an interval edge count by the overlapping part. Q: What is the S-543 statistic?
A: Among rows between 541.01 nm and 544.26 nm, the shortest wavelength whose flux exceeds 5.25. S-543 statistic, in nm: 541.136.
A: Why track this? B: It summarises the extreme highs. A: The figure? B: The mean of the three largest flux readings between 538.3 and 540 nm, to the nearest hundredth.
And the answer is 5.88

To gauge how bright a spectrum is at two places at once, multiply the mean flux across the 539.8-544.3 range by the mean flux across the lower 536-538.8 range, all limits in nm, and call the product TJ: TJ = 28.5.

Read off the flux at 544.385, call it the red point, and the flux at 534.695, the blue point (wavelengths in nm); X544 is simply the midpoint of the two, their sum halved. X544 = 5.49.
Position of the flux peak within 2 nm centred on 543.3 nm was 543.884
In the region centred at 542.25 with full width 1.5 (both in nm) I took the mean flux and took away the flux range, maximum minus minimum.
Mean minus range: 4.85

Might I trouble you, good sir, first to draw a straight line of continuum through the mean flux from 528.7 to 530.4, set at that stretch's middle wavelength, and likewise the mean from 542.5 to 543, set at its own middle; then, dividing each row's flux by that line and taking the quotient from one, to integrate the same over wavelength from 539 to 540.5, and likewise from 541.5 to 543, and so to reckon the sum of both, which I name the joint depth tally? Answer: -0.116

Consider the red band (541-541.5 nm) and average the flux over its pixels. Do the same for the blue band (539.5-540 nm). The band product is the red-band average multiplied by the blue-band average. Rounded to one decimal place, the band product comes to 33.0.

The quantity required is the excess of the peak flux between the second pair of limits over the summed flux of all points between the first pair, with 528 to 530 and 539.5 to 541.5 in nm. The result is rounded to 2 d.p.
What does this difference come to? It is -38.31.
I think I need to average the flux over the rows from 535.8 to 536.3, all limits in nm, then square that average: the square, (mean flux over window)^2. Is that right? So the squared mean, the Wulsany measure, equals 28.0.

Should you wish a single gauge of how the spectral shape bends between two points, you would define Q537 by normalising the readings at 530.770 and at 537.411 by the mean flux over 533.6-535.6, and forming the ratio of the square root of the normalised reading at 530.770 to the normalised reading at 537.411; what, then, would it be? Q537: 1.00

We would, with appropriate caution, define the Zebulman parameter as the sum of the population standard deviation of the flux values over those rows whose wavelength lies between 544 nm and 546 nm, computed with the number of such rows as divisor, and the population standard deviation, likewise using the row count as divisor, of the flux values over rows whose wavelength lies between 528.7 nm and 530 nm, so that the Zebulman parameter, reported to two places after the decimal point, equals 0.53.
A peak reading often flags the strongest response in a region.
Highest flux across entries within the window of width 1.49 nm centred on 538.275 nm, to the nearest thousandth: 5.537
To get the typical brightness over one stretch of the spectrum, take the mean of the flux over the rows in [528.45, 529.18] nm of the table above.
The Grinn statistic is 5.8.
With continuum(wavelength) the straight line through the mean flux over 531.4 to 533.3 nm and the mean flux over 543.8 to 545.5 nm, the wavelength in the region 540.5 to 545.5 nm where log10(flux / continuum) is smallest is 540.638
